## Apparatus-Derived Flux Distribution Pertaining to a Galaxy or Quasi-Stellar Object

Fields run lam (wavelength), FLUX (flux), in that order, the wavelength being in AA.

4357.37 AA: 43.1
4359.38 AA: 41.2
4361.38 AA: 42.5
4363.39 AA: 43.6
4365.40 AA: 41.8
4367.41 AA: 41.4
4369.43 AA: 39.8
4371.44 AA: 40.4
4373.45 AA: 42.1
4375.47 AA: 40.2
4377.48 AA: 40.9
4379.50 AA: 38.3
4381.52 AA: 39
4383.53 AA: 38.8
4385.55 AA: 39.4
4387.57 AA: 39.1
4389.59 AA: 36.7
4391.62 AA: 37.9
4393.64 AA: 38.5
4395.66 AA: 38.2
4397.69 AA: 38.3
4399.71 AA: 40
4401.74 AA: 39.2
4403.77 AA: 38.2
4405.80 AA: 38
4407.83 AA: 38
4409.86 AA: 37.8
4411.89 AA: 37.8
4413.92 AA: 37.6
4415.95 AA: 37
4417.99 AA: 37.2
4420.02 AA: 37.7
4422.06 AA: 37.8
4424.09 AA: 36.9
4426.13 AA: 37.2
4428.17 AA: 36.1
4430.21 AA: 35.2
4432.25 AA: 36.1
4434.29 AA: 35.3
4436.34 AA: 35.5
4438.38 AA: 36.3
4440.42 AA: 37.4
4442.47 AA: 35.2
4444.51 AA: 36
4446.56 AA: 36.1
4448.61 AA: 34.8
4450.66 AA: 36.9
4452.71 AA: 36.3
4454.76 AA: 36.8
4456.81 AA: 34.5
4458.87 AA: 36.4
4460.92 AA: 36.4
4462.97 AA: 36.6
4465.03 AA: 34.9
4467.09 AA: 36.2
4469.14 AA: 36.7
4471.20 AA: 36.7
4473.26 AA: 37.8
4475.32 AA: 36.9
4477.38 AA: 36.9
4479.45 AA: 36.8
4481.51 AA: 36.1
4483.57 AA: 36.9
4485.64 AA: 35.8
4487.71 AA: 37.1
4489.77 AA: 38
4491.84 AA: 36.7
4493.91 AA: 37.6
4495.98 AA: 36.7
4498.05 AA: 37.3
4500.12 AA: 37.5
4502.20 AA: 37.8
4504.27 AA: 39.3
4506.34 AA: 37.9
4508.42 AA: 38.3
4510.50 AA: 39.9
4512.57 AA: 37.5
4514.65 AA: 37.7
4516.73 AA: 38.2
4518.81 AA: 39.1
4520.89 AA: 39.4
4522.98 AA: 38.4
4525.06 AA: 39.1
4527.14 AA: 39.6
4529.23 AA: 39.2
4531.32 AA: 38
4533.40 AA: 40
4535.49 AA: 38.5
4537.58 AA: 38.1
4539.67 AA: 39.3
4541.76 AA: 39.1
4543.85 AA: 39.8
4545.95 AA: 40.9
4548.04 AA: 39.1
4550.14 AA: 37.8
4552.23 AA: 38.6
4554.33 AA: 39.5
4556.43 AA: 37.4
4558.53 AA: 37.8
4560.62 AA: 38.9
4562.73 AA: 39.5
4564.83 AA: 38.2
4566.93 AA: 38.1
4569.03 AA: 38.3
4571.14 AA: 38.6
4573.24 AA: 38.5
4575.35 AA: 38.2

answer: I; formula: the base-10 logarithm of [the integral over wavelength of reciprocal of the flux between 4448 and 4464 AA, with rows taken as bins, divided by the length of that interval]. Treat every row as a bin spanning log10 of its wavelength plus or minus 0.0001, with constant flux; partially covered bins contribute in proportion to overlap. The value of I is -1.557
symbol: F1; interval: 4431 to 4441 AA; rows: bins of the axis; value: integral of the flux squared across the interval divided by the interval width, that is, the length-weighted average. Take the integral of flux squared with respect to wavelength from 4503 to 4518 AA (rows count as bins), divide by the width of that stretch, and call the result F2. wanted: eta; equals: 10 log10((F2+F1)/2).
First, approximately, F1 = 1300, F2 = 1476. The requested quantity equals 31.4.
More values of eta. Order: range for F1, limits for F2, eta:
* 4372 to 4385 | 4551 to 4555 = 31.9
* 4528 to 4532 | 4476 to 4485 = 31.5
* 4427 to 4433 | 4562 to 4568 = 31.4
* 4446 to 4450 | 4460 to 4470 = 31.1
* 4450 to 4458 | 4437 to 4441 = 31.2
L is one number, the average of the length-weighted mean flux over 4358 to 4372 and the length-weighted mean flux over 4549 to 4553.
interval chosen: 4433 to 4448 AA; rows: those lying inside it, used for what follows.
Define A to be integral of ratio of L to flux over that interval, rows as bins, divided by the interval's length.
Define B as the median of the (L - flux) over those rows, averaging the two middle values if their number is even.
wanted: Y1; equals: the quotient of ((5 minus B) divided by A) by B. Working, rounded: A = 1.11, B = 3.9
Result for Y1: 0.3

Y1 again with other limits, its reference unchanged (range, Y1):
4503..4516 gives 1.7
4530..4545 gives 5.1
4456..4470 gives 0.4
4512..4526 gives 2.2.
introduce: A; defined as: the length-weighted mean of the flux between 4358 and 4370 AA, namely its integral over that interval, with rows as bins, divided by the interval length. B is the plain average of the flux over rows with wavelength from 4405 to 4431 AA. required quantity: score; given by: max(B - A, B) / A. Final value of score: 0.89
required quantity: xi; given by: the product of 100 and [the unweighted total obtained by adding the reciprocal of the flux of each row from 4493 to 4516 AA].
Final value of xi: 29.0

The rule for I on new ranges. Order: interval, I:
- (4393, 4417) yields -1.582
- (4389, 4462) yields -1.567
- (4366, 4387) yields -1.602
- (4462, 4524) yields -1.573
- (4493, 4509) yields -1.577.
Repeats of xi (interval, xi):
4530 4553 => 28.2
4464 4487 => 30.1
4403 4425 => 29.2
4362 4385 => 27.1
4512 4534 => 28.4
